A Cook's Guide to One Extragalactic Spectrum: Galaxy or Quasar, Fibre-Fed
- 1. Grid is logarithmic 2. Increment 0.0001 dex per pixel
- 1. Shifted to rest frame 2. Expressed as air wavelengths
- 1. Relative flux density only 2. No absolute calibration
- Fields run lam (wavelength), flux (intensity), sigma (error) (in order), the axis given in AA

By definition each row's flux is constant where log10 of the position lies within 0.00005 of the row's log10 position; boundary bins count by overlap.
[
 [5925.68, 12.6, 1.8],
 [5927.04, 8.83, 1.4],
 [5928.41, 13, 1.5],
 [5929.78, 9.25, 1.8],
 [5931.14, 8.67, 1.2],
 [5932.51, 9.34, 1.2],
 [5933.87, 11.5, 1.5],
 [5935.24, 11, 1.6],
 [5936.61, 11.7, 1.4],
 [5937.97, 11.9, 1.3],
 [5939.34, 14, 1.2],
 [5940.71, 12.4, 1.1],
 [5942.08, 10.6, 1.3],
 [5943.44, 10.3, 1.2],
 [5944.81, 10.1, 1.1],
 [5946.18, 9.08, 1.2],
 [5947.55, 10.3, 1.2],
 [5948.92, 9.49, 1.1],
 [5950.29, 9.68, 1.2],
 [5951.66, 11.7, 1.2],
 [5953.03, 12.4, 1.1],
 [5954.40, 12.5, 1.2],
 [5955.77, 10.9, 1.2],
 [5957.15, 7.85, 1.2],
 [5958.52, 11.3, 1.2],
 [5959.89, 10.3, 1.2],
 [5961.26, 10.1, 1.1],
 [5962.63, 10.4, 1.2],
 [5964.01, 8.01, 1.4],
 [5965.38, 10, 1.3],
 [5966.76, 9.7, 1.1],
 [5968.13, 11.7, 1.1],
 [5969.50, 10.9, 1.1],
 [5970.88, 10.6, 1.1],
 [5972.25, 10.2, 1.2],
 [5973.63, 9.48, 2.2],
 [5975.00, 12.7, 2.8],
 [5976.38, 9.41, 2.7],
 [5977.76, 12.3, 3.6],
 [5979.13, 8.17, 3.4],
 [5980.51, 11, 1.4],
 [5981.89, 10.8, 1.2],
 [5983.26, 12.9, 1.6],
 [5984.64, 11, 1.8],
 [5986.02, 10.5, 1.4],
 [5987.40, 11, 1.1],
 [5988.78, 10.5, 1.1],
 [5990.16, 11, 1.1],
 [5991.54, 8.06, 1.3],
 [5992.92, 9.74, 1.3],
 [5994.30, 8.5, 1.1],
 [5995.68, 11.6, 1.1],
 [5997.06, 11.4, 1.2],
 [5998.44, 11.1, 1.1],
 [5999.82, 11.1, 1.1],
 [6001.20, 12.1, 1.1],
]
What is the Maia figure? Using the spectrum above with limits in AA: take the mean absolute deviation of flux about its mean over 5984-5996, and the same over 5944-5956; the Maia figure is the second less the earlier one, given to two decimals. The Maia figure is 0.10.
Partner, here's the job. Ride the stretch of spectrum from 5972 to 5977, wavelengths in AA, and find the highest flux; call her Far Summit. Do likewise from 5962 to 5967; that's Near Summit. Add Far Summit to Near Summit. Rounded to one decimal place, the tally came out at 23.1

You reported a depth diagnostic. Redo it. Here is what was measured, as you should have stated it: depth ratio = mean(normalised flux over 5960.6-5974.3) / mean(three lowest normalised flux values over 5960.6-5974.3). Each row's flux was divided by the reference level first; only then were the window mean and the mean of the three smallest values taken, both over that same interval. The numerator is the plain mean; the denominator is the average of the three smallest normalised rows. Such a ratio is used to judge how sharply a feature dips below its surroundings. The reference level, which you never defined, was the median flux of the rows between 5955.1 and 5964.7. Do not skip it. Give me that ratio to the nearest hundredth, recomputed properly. 1.12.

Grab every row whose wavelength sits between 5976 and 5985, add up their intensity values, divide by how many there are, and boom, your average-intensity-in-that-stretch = 10.8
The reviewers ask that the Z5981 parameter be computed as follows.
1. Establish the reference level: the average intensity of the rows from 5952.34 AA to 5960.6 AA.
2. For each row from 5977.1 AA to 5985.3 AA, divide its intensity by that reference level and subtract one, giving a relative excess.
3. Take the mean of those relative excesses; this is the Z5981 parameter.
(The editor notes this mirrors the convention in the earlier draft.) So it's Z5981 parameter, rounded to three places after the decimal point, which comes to 0.014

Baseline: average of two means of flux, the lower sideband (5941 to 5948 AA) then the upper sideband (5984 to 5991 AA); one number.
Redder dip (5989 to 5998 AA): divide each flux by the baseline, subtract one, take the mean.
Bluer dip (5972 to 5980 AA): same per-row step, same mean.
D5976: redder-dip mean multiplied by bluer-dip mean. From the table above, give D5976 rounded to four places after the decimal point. 0.0002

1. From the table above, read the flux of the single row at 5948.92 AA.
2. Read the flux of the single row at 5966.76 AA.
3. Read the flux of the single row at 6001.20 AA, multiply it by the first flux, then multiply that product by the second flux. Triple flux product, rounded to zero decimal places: 1114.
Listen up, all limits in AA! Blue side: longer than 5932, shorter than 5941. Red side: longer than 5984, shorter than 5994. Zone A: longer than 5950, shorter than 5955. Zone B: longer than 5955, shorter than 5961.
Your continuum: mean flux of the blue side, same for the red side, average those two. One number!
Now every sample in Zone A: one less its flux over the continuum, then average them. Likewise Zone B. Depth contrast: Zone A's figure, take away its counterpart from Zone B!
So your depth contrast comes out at -0.14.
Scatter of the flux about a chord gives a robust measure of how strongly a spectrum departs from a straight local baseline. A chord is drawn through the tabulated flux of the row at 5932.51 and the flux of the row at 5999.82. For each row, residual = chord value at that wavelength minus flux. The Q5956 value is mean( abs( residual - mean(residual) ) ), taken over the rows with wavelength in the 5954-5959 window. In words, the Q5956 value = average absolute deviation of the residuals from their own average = 1.4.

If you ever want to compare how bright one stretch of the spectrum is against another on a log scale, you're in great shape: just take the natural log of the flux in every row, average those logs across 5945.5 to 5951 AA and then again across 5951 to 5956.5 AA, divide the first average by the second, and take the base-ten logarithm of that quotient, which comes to -0.04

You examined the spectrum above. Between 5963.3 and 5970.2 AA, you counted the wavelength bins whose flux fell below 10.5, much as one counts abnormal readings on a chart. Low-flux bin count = 3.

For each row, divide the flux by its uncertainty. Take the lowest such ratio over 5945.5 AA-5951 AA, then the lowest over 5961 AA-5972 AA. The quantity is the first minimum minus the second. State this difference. 1.8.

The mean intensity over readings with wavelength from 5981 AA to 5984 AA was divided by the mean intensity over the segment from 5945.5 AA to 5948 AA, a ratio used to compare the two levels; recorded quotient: 1.22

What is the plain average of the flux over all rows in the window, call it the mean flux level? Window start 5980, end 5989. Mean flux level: 11.1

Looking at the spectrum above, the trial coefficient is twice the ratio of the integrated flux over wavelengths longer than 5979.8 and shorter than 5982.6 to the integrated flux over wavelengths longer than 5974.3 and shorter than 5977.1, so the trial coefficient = 1.97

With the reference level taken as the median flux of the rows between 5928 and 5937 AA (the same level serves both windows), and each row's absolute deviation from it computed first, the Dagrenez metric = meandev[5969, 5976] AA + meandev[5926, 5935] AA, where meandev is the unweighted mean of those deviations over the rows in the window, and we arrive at 2.6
